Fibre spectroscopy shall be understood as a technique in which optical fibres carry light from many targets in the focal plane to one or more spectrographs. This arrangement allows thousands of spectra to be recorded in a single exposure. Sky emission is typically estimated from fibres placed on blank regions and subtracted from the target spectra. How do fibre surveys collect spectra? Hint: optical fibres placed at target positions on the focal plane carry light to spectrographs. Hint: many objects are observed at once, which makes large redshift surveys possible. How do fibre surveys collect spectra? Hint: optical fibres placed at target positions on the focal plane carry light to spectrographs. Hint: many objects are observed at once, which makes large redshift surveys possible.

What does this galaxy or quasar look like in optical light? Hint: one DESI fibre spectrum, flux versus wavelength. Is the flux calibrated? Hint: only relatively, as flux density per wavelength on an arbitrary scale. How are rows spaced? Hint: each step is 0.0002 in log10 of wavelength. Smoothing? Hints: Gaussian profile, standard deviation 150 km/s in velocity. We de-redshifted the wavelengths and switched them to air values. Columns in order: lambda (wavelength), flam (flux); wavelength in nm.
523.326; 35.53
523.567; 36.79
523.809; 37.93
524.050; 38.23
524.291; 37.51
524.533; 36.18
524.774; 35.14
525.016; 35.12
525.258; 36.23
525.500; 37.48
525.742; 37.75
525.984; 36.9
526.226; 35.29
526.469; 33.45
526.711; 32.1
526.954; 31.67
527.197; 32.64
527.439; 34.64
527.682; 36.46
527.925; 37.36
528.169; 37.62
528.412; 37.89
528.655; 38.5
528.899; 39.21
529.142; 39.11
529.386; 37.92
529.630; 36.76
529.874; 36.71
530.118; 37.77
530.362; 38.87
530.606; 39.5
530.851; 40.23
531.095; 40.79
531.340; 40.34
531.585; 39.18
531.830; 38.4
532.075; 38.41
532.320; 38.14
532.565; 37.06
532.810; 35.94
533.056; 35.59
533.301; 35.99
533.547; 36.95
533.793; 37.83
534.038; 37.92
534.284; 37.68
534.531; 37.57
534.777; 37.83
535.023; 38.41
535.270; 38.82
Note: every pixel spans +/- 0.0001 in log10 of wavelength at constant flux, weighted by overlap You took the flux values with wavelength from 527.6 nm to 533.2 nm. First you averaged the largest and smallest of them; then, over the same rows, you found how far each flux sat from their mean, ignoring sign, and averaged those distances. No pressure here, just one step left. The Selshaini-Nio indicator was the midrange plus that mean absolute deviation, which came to 39.3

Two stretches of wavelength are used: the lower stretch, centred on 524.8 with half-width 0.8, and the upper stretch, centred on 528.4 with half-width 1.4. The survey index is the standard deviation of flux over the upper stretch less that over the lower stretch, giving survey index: 0.75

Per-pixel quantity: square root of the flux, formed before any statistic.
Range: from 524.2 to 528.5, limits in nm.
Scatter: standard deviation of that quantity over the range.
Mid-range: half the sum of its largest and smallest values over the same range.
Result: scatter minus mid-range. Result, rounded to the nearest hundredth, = -5.72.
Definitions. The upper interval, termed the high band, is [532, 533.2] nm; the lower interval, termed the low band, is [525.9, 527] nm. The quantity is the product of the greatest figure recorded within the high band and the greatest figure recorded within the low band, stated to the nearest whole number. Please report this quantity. 1417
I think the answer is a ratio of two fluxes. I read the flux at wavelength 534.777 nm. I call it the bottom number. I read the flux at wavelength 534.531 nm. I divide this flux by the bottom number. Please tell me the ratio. 0.99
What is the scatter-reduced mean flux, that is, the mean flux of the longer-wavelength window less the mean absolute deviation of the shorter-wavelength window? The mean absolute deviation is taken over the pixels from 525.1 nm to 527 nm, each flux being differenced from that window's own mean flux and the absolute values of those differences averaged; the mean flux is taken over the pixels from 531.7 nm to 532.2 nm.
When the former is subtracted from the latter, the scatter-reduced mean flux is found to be 36.4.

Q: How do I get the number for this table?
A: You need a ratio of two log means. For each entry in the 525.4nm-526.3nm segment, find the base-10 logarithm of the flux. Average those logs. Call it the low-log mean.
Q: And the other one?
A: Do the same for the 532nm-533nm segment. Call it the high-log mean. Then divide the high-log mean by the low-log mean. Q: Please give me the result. 1.00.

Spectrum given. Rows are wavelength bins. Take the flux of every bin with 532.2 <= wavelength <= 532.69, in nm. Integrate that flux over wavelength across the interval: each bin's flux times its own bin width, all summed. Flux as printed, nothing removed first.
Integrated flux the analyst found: 18.4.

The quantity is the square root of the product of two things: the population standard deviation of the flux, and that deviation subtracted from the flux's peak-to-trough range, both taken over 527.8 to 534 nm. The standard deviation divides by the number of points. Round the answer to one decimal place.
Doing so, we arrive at 2.3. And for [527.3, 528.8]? 1.8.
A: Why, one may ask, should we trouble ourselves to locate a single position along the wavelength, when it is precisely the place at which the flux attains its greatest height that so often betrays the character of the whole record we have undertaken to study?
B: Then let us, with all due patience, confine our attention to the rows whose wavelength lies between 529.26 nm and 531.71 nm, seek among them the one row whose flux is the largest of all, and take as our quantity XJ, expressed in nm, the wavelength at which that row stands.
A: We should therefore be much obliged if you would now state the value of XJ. 531.095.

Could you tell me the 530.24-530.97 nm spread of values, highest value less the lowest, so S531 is 1.36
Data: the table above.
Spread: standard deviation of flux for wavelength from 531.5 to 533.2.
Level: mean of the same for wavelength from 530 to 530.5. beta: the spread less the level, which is -37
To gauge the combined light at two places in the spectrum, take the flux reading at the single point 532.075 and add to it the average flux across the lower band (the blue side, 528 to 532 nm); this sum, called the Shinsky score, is 77.1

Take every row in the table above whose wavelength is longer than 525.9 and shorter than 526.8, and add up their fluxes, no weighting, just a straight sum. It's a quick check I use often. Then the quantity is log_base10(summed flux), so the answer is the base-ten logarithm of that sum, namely 2.14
